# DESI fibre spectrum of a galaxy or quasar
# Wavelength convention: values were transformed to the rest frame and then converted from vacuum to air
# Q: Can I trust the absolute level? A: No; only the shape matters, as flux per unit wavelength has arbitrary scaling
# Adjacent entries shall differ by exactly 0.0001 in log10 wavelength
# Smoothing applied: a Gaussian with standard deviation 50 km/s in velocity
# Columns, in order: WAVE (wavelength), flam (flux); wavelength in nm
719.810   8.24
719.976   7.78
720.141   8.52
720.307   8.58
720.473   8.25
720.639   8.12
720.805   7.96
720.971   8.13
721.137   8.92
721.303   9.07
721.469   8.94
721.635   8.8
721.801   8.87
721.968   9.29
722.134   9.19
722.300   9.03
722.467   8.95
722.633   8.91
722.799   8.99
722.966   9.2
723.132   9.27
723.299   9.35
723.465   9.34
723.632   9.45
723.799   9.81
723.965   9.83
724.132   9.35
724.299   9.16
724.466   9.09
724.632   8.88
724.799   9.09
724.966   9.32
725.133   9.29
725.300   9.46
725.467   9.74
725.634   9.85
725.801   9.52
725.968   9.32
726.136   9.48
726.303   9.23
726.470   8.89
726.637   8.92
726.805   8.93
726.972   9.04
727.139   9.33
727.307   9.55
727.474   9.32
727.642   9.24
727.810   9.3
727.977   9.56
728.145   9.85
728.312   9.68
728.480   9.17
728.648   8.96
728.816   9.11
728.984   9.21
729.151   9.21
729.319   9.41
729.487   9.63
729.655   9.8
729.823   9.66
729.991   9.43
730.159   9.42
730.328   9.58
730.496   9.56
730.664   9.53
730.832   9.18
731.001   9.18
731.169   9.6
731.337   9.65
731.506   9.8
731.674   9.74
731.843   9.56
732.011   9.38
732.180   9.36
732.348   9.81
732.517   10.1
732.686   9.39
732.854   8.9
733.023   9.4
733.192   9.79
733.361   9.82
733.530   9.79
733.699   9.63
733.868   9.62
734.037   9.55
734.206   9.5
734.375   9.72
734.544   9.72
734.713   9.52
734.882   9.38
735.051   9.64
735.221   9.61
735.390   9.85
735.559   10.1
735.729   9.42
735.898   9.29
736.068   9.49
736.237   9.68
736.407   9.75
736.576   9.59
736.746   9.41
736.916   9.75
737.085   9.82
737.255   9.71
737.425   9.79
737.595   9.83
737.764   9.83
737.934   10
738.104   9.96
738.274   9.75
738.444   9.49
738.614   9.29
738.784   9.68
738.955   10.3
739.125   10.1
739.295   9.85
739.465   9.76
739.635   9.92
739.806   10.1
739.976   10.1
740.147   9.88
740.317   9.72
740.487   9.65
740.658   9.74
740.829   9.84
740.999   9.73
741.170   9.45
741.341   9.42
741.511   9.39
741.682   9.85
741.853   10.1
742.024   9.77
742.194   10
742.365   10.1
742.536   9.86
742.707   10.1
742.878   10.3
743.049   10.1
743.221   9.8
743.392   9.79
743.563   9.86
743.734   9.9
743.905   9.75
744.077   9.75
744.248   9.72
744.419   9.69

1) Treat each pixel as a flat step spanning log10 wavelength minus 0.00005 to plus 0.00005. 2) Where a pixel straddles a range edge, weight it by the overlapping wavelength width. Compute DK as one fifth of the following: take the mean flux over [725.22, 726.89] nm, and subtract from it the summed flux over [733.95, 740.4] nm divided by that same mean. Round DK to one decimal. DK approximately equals -6.1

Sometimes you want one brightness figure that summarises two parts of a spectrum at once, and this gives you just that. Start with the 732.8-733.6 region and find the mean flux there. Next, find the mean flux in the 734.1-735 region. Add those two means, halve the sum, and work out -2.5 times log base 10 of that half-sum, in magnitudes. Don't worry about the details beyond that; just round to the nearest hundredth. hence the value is -2.45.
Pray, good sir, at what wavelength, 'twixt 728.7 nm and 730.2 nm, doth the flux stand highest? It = 729.655 nm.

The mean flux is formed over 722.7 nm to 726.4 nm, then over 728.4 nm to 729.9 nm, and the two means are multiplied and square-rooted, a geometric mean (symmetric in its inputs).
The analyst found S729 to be 9.36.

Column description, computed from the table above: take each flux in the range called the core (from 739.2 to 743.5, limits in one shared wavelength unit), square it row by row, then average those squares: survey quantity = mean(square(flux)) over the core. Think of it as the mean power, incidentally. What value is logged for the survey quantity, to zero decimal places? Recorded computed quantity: 97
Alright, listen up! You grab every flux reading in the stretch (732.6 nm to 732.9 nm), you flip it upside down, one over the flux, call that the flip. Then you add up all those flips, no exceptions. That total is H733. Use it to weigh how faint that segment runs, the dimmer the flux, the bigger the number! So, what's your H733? 0.219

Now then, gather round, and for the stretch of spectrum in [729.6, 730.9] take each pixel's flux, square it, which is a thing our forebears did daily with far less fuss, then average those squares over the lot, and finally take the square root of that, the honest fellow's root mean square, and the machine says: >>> 9.52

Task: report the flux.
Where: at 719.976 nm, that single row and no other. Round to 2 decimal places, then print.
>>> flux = 7.78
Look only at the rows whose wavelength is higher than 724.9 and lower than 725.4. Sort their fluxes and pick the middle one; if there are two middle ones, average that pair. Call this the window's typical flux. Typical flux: 9.32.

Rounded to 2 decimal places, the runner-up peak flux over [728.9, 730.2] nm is 9.66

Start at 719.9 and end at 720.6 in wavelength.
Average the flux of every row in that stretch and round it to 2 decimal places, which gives 8.28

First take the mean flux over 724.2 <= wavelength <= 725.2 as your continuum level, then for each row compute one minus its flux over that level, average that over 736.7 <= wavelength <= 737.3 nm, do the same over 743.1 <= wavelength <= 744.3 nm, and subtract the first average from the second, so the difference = -0.013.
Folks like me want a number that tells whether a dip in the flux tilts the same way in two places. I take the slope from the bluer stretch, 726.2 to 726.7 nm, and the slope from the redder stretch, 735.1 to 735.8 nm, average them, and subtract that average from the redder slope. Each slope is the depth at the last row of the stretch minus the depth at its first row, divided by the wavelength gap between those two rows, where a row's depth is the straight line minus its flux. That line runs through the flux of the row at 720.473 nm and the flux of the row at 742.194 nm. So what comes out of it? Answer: -0.3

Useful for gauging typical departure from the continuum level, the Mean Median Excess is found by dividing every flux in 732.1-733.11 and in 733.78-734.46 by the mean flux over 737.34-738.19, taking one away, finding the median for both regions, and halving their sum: -0.040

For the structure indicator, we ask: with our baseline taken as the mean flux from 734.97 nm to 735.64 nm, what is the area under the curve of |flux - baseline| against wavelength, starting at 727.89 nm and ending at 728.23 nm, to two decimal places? 0.05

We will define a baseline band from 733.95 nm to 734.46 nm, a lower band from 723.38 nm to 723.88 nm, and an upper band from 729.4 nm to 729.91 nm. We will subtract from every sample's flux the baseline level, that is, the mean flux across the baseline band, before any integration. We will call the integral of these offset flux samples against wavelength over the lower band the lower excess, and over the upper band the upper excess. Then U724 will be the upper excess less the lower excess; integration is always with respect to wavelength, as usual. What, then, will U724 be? 0.08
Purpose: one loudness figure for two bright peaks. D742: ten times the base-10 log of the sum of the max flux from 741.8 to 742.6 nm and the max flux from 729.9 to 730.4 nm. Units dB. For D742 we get 12.9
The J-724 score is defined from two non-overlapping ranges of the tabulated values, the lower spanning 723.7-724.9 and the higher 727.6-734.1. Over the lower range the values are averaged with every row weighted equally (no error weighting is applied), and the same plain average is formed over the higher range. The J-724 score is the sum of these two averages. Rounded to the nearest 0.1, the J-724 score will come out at 18.8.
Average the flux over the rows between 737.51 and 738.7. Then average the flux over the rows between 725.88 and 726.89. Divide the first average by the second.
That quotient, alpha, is 1.07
